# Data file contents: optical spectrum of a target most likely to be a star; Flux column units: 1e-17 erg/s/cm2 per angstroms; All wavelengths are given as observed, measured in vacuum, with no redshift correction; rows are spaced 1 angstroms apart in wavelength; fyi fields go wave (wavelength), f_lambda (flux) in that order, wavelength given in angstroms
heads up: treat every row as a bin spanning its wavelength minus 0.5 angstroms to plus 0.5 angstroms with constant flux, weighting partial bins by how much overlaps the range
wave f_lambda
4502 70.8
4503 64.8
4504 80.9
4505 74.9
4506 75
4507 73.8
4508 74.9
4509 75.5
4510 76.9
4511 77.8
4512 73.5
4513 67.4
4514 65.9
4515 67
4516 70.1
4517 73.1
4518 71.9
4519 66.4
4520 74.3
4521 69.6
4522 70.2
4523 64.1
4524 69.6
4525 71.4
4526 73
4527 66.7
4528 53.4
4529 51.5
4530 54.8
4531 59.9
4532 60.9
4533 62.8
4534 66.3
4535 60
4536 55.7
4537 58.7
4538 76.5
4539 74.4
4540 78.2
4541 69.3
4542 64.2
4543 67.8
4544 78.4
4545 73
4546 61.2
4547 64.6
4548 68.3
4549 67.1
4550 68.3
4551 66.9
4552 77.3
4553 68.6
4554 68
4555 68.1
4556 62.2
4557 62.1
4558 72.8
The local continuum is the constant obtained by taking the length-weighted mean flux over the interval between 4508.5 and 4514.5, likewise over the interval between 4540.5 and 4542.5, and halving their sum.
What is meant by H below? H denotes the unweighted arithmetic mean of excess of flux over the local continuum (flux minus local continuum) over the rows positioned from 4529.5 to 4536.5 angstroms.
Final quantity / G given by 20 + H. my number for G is 10.3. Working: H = -9.7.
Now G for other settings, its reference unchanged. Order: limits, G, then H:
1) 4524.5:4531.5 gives 11.7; -8.3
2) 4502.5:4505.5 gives 23.7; 3.7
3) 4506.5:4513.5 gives 24.5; 4.5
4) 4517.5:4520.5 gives 21.1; 1.1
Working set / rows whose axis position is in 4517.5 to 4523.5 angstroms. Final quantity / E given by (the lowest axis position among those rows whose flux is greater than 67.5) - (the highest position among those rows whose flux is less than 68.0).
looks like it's -5 angstroms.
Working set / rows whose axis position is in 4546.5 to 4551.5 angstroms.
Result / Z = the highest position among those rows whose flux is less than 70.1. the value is 4551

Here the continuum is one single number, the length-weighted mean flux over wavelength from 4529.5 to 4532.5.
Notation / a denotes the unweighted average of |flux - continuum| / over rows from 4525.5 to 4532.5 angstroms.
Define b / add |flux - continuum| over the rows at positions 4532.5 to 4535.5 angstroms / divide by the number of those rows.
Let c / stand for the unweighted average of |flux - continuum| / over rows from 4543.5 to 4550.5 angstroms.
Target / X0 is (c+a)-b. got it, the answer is 12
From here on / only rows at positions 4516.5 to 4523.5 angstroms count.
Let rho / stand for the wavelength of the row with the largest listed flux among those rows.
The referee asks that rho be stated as 4520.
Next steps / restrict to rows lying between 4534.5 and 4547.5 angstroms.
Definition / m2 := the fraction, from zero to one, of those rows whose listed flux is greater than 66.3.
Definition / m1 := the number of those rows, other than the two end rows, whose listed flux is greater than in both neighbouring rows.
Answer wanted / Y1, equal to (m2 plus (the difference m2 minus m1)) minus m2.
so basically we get -2.5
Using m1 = 3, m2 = 0.54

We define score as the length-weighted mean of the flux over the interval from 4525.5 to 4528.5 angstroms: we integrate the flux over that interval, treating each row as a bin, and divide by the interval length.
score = 64.4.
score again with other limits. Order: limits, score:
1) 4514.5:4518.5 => 70.5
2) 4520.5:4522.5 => 69.9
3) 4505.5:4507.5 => 74.4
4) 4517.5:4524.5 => 69.4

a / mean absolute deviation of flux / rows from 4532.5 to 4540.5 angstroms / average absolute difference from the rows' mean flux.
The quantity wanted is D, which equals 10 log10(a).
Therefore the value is 9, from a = 7.3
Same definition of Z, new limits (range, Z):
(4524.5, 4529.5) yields 4529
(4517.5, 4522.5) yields 4521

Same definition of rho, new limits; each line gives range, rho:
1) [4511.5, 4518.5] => 4512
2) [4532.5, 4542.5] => 4540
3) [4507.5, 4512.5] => 4511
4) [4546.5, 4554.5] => 4552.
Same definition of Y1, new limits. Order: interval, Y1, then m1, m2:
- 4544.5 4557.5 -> -3.3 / 4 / 0.69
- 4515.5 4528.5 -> -3.2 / 4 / 0.85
